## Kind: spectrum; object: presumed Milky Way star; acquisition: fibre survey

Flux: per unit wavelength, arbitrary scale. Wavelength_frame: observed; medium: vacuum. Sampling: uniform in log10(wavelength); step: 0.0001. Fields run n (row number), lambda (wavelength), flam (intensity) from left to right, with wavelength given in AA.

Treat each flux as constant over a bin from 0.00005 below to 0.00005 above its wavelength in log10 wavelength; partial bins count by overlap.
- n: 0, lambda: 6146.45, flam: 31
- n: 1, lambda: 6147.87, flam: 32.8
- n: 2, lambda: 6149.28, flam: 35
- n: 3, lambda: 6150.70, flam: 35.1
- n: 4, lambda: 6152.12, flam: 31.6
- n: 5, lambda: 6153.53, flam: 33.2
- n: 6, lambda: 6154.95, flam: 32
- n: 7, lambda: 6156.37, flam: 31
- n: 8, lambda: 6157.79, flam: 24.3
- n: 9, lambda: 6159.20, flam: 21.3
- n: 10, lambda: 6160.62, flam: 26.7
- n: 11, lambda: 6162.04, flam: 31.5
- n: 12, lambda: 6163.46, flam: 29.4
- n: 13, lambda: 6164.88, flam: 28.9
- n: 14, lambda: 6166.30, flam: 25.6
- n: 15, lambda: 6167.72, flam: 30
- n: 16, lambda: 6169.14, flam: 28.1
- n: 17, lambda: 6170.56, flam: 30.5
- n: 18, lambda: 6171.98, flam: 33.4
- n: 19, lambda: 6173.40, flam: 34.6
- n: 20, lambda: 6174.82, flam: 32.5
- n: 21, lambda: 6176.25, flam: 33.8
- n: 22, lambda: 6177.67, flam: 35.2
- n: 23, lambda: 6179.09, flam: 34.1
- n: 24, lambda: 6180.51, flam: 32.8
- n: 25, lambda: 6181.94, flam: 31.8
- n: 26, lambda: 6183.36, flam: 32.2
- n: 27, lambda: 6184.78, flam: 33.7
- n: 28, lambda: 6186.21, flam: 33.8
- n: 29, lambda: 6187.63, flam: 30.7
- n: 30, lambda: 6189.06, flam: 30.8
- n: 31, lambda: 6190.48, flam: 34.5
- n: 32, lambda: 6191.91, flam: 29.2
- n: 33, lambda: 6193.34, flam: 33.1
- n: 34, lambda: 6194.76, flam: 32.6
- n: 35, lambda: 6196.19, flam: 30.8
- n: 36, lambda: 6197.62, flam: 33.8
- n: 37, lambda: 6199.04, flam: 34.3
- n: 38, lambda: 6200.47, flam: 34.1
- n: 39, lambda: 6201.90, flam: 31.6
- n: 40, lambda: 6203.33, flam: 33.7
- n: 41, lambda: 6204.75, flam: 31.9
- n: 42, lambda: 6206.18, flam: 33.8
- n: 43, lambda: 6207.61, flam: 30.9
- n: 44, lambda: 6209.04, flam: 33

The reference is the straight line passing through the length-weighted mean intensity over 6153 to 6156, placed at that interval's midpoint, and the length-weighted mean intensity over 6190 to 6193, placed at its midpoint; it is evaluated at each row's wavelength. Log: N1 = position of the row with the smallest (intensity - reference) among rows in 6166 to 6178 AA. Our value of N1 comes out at 6166.30 AA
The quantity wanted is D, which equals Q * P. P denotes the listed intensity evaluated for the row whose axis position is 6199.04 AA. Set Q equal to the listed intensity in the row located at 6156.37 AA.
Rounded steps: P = 34.3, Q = 31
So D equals 1063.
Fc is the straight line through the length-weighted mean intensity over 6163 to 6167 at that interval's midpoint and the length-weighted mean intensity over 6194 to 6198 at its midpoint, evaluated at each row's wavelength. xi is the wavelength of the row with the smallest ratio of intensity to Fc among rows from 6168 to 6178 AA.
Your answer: 6169.14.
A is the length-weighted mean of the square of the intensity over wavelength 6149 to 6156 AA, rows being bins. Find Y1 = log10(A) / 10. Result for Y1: 0.304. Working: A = 1101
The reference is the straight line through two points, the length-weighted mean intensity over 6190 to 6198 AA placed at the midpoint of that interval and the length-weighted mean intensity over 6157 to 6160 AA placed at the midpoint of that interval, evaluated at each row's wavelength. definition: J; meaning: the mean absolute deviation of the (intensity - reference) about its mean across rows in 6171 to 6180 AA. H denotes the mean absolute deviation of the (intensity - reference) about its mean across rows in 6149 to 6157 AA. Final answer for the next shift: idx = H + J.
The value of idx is 2.64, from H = 1.9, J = 0.8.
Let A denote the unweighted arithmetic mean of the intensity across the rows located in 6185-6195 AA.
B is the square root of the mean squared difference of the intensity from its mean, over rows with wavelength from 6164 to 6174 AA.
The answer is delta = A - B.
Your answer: 29.2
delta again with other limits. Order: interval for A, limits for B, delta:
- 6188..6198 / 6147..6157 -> 30.6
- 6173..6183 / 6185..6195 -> 31.8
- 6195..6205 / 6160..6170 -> 31.0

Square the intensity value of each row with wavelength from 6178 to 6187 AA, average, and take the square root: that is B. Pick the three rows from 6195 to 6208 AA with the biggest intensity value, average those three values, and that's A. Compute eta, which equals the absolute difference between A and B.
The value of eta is 0.99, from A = 34.1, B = 33.08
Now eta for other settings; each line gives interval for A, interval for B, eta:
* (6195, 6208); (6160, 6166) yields 4.89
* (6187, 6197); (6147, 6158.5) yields 1.37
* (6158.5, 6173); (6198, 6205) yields 1.34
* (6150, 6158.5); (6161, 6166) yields 3.48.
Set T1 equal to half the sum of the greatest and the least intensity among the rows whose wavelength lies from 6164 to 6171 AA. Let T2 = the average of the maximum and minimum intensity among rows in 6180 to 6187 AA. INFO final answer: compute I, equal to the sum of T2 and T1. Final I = 61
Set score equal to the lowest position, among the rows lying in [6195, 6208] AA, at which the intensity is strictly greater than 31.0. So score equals 6197.62 AA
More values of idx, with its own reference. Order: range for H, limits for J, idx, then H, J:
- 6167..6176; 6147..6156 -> 3.00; 1.4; 1.6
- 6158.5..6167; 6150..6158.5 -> 5.37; 2.5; 2.8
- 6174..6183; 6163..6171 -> 2.58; 1.2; 1.4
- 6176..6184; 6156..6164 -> 4.68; 1.6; 3.1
